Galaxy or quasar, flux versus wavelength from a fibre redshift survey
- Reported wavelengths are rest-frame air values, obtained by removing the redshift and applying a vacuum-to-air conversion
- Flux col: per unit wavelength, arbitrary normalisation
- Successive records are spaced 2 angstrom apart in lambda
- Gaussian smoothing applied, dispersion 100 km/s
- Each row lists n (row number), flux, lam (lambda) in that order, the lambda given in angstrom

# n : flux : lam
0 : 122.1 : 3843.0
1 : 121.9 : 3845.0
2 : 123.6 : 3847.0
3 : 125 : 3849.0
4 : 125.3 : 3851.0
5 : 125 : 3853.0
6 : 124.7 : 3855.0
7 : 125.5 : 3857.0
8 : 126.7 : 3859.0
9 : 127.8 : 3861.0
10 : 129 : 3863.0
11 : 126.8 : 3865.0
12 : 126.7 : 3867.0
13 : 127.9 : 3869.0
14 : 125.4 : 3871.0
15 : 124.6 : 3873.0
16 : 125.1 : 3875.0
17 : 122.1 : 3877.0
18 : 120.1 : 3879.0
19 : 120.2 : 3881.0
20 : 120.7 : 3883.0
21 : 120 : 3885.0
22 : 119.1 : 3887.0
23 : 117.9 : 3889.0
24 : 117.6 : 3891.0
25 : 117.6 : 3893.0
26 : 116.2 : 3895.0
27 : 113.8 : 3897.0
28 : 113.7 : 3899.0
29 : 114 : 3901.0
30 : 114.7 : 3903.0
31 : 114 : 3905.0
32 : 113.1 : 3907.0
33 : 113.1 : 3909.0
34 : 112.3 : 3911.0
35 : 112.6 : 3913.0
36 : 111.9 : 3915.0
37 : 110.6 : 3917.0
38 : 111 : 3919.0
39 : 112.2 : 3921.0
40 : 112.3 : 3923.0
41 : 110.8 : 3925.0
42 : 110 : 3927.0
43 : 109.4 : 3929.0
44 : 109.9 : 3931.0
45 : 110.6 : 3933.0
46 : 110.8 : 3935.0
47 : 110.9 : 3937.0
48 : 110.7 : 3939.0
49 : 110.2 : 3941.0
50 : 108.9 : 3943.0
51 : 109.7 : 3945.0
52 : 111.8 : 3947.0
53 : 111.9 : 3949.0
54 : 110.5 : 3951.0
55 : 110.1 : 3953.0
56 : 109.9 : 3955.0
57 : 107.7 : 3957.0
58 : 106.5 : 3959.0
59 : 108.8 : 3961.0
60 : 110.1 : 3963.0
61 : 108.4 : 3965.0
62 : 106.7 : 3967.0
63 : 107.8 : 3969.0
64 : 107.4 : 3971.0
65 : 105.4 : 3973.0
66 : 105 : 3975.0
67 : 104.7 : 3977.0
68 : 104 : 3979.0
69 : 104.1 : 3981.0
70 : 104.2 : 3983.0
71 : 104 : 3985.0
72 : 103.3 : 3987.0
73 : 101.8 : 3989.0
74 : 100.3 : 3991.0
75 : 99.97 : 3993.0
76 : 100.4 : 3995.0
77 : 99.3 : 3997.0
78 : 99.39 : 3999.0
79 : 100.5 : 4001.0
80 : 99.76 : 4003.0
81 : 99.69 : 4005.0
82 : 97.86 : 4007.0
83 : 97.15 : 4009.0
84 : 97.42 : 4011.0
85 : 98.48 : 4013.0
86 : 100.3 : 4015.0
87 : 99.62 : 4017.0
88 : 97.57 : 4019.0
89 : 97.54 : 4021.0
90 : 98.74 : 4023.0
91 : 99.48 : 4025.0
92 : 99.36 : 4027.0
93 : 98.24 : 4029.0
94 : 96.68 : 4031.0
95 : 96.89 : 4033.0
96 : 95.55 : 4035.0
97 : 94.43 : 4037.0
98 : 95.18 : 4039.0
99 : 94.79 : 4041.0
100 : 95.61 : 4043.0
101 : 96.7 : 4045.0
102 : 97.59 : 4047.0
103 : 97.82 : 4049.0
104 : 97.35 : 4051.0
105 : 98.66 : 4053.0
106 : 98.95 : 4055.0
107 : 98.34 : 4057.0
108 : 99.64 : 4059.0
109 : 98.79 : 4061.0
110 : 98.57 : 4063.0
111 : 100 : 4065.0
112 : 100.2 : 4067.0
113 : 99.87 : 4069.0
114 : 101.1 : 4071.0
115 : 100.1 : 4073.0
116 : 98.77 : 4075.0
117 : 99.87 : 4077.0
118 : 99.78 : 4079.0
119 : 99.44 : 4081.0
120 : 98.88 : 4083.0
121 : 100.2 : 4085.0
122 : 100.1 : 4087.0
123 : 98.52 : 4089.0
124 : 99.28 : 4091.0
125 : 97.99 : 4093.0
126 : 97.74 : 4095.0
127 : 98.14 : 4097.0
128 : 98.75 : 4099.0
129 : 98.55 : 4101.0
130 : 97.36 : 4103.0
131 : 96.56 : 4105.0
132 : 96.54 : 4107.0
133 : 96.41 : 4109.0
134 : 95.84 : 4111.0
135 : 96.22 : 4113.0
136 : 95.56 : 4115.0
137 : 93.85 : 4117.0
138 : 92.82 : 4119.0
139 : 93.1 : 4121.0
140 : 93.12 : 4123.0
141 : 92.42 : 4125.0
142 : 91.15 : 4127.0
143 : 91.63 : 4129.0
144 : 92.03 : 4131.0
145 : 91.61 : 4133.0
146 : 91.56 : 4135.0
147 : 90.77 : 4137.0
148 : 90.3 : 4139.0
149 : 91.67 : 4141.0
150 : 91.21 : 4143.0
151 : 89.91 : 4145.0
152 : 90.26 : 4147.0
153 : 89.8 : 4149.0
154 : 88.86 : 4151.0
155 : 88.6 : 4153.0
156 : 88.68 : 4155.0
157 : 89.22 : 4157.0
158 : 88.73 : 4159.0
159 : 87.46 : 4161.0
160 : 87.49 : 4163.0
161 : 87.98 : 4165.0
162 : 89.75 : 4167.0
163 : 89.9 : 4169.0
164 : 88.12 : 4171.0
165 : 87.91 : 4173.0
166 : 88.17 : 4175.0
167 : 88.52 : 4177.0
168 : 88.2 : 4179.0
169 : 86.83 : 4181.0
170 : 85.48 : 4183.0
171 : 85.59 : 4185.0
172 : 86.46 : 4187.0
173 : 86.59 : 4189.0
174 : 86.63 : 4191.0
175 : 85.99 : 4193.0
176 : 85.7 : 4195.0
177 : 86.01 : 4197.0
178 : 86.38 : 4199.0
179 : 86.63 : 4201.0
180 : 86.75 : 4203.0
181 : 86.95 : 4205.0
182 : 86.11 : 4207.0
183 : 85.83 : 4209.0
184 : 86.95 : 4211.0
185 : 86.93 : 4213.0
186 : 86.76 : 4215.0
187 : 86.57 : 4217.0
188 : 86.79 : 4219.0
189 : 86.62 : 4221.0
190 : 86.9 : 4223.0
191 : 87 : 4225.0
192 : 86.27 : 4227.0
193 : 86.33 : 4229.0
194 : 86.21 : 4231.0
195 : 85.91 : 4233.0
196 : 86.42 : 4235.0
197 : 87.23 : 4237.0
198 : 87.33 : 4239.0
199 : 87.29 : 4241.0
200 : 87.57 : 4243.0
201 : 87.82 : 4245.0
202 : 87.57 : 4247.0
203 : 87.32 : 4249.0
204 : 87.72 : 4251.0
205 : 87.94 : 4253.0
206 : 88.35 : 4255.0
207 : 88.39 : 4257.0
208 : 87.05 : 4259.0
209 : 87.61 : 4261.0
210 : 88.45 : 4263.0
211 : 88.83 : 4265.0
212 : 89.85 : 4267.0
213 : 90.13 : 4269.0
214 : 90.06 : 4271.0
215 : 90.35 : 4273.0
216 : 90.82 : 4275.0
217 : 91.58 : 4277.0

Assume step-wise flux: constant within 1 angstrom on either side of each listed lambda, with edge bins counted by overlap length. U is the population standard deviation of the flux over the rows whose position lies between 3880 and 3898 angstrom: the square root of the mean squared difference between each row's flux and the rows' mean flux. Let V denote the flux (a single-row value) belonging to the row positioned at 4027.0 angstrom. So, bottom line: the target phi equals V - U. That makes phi 97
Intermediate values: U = 2.07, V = 99.36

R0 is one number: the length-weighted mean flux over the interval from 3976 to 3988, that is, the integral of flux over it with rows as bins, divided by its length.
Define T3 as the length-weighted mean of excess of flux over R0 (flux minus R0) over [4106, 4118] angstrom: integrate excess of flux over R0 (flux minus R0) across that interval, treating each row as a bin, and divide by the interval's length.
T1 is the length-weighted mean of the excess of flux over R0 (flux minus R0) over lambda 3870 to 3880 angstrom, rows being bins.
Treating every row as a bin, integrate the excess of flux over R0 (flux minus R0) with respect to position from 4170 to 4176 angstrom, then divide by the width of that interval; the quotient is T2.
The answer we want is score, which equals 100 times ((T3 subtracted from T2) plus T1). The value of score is 1174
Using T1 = 19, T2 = -16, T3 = -8.3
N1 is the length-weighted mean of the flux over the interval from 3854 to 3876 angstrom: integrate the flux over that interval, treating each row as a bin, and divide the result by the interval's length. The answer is 126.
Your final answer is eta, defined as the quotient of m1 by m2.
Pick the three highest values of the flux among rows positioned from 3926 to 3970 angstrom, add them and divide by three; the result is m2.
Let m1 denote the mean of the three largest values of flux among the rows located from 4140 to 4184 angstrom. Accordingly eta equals 0.82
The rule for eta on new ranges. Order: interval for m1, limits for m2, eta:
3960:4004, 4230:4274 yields 1.21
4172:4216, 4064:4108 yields 0.88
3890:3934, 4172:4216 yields 1.33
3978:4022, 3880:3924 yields 0.87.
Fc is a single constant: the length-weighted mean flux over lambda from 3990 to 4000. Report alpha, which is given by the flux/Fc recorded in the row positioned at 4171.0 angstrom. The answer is 0.88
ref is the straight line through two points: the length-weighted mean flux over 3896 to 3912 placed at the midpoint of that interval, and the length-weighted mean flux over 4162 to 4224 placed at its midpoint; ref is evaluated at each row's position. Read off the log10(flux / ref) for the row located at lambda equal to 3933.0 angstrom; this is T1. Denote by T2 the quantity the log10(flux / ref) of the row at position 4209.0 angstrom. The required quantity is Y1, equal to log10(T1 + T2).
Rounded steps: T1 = -0.001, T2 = 0.001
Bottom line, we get -3.7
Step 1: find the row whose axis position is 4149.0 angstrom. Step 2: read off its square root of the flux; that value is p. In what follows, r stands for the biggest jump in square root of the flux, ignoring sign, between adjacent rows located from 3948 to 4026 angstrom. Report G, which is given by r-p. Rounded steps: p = 9.5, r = 0.11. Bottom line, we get -9.4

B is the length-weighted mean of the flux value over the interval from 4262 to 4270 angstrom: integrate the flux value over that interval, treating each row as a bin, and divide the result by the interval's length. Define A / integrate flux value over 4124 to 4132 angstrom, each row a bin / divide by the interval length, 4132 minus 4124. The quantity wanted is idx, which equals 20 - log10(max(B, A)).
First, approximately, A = 92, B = 89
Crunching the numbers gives 18.0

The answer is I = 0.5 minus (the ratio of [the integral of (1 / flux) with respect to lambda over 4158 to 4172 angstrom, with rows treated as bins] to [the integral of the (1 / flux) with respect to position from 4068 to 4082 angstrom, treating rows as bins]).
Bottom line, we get -0.63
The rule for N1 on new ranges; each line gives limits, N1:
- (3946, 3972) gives 109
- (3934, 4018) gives 105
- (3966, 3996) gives 104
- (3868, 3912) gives 118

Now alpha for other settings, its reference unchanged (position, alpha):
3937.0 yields 1.11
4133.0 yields 0.92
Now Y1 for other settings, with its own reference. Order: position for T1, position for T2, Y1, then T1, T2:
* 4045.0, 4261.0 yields -1.7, -0.017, 0.035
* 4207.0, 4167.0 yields -2.4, 0.002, 0.002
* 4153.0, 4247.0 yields -1.7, -0.010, 0.028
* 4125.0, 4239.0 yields -1.7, -0.004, 0.023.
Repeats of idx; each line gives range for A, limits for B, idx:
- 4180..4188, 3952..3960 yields 18.0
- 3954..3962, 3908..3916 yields 17.9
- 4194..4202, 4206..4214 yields 18.1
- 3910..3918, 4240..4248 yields 18.0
